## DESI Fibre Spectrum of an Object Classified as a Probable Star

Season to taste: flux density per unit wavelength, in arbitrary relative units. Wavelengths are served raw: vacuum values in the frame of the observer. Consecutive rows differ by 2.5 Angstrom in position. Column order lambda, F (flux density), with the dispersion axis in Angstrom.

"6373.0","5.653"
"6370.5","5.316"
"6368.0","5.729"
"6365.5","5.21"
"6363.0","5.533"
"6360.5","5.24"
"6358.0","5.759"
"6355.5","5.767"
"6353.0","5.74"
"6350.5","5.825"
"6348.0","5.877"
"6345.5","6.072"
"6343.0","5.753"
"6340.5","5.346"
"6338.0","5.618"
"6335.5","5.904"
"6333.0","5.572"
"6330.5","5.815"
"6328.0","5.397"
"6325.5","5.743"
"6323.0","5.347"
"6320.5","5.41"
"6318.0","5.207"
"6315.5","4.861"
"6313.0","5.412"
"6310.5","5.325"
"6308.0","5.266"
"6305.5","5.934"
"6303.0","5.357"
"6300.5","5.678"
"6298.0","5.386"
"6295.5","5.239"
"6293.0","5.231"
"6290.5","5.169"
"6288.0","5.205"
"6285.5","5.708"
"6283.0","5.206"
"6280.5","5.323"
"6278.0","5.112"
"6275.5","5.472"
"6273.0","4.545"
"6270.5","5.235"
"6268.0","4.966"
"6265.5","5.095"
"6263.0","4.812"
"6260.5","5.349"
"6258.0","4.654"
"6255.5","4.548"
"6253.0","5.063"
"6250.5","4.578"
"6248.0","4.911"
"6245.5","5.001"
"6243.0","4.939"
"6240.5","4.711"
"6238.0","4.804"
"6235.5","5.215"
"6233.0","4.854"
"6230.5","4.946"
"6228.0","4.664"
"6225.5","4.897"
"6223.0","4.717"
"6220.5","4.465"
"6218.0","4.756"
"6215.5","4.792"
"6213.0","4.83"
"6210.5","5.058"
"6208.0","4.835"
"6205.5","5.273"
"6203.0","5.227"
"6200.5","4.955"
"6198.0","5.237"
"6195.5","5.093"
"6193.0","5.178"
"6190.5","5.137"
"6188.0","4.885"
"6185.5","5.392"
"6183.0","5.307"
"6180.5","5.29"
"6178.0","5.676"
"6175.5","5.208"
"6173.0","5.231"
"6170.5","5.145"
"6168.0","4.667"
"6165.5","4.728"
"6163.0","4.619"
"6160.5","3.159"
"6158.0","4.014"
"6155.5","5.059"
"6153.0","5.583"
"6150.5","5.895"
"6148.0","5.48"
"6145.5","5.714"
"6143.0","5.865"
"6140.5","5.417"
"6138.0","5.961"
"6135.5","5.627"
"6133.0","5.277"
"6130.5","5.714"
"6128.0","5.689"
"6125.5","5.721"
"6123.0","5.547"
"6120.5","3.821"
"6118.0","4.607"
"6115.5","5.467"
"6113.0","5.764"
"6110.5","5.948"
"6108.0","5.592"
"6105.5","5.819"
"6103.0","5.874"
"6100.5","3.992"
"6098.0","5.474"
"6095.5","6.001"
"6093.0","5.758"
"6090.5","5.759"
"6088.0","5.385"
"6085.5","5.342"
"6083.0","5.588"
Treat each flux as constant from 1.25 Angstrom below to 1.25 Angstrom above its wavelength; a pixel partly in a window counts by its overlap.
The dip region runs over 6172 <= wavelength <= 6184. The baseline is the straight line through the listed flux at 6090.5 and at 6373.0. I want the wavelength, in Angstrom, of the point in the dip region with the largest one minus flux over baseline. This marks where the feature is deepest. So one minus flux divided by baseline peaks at 6175.5 Angstrom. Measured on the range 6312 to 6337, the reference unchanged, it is 6315.5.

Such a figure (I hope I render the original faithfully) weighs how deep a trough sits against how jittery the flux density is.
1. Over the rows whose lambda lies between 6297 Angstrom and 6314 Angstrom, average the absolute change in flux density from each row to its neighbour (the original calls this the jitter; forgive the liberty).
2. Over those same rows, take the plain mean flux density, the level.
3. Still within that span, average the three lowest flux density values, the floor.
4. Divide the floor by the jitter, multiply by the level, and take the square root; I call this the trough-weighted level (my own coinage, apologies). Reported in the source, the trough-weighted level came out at 9.3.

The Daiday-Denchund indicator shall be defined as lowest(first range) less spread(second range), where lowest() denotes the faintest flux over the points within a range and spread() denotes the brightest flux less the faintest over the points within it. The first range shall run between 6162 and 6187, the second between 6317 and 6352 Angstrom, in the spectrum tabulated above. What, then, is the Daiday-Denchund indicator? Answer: 3.8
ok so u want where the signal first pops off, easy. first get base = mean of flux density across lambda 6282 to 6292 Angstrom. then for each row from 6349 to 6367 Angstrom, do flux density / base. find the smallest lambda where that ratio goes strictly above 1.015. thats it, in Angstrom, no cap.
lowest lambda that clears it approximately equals 6350.5 Angstrom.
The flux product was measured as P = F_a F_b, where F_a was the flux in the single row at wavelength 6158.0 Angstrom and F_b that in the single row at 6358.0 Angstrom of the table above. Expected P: 23.1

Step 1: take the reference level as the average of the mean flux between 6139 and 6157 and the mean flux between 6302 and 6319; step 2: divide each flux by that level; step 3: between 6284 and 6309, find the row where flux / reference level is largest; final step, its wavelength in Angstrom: 6305.5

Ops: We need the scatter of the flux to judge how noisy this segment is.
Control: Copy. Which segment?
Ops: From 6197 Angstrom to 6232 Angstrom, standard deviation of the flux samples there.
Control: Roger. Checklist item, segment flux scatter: 0.23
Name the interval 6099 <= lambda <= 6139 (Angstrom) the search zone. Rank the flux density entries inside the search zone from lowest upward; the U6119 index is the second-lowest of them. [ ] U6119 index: 3.992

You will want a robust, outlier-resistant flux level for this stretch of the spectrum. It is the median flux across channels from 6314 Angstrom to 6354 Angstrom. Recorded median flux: 5.7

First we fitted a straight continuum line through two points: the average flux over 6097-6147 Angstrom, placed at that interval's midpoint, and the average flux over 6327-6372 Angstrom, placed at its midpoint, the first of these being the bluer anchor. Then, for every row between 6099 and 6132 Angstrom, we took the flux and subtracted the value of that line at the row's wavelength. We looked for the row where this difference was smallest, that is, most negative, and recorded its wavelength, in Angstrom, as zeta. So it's 6120.5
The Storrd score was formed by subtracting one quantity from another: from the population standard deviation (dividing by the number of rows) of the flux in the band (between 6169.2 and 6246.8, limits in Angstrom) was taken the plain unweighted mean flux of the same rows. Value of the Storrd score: -4.77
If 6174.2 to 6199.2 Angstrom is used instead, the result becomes -5.04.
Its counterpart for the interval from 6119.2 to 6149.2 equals -4.95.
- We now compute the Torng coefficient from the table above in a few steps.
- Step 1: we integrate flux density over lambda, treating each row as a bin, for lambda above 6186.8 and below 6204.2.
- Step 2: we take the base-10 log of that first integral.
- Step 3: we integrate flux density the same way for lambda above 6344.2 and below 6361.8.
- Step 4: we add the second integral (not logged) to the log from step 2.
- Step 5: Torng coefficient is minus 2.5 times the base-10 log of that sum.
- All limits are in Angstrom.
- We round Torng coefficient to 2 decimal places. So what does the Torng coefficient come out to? -5.03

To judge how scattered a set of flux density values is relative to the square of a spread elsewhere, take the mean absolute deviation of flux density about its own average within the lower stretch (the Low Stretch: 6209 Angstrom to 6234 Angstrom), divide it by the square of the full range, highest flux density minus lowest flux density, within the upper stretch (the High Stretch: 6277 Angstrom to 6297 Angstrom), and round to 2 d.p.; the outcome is 0.34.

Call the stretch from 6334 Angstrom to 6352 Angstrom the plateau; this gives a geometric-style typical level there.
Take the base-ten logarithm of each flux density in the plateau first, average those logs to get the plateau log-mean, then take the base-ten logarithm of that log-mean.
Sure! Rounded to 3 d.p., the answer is -0.119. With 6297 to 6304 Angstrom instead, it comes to -0.132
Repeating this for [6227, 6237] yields -0.160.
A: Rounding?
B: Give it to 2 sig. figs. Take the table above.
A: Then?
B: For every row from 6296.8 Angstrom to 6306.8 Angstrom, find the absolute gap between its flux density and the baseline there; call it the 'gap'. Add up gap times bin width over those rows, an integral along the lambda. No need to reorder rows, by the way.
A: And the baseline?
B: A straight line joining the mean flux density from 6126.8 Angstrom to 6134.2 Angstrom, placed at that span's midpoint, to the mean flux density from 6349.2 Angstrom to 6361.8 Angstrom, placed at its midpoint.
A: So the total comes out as 2.2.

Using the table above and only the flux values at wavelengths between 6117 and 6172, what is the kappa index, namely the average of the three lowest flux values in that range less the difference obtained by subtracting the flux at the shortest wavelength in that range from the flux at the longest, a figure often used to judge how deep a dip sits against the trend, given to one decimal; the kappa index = 3.1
